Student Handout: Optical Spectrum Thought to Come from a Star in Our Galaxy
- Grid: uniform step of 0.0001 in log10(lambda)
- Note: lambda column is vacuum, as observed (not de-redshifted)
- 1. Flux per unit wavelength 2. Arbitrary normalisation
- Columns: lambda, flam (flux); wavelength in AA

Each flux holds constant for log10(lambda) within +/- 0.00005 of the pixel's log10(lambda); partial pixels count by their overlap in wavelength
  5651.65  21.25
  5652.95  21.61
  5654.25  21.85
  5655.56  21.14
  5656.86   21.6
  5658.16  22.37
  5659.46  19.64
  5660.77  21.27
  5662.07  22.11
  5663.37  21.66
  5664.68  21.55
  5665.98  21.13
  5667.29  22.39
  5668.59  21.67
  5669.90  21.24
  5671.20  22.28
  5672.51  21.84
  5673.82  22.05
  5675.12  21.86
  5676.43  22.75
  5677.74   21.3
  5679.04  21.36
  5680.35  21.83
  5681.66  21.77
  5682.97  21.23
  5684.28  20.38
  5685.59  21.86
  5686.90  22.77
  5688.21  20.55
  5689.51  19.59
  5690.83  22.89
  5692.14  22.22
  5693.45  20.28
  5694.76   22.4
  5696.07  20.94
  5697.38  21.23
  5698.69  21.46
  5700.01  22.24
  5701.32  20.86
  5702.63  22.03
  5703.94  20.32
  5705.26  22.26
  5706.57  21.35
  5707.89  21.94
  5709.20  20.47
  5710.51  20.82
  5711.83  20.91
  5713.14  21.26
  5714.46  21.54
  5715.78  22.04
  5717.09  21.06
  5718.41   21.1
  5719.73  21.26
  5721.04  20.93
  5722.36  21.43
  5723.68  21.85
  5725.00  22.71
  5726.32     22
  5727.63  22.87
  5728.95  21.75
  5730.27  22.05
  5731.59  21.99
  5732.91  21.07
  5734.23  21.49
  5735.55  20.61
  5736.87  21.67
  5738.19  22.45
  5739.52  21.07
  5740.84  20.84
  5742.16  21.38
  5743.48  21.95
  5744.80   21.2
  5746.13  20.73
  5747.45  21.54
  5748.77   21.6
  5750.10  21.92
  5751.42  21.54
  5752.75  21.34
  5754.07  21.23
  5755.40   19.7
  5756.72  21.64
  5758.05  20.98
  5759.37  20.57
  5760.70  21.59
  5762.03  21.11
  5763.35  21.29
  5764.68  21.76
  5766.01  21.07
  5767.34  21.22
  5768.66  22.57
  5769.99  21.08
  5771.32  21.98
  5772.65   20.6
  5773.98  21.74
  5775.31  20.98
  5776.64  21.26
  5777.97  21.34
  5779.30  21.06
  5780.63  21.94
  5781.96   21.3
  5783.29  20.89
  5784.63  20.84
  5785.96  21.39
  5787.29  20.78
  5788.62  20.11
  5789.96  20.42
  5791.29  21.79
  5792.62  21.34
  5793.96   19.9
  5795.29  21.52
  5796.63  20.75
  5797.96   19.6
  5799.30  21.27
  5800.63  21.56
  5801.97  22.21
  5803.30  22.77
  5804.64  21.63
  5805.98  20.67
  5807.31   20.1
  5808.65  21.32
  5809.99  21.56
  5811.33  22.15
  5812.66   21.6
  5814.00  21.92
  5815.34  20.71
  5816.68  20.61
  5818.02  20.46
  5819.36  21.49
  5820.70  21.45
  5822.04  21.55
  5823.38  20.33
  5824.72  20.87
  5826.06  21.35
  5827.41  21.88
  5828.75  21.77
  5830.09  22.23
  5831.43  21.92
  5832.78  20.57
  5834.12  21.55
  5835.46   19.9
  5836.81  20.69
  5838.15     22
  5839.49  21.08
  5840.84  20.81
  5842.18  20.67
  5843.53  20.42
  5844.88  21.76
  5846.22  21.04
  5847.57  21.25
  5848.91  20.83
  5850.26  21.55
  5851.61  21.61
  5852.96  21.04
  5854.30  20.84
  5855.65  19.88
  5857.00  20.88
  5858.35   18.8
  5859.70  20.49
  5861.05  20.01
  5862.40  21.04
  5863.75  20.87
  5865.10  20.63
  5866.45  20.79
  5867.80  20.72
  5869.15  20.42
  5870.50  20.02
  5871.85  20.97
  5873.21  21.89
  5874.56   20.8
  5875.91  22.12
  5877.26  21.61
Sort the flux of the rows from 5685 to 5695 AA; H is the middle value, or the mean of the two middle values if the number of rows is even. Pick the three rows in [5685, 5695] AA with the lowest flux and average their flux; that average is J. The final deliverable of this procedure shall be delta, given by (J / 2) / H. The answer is 0.457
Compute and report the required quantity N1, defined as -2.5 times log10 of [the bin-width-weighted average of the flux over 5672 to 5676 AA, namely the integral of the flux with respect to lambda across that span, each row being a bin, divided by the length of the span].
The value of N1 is -3.35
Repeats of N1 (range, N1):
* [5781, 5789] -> -3.30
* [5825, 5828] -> -3.33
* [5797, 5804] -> -3.33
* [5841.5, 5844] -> -3.28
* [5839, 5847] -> -3.30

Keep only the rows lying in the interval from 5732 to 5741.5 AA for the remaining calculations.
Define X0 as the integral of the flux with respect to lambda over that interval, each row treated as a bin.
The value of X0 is 203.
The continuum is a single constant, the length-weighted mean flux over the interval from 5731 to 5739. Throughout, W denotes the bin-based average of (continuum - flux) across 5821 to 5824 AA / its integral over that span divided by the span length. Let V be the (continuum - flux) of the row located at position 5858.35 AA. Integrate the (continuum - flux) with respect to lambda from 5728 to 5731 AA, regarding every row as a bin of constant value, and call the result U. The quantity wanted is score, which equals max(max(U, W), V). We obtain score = 3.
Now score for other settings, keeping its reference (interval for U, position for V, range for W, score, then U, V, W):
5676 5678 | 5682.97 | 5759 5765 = 0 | -1.1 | 0.3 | 0.25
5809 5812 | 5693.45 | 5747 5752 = 1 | -0.8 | 1.2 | -0.14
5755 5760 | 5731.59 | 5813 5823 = 4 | 3.7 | -0.5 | 0.36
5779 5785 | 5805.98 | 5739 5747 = 2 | 1.7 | 0.8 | 0.31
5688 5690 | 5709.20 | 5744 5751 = 3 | 3.0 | 1.0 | 0.10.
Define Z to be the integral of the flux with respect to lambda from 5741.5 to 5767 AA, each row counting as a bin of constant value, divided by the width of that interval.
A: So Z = 21.3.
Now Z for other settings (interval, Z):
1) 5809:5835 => 21.4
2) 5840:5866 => 20.8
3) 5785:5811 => 21.1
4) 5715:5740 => 21.7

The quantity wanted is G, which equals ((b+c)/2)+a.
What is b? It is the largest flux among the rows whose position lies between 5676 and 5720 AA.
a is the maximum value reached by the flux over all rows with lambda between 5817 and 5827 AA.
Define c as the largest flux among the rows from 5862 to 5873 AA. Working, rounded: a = 21.55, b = 22.89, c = 21.04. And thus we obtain 43.5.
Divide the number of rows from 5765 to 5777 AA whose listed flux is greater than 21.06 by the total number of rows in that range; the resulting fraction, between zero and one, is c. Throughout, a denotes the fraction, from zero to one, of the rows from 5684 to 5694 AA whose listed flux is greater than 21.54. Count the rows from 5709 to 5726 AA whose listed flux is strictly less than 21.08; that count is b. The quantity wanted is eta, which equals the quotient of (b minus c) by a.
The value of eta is 8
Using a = 0.50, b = 5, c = 0.78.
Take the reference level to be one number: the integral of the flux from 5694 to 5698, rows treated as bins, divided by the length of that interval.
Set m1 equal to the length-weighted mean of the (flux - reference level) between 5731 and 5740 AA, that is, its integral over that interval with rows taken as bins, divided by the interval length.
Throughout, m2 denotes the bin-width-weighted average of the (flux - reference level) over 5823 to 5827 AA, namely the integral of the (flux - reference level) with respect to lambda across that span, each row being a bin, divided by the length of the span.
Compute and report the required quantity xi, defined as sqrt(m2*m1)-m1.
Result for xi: 0.2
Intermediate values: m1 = -0.03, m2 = -0.56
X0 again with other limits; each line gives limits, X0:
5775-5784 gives 191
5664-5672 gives 174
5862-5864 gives 42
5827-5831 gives 88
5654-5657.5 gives 75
